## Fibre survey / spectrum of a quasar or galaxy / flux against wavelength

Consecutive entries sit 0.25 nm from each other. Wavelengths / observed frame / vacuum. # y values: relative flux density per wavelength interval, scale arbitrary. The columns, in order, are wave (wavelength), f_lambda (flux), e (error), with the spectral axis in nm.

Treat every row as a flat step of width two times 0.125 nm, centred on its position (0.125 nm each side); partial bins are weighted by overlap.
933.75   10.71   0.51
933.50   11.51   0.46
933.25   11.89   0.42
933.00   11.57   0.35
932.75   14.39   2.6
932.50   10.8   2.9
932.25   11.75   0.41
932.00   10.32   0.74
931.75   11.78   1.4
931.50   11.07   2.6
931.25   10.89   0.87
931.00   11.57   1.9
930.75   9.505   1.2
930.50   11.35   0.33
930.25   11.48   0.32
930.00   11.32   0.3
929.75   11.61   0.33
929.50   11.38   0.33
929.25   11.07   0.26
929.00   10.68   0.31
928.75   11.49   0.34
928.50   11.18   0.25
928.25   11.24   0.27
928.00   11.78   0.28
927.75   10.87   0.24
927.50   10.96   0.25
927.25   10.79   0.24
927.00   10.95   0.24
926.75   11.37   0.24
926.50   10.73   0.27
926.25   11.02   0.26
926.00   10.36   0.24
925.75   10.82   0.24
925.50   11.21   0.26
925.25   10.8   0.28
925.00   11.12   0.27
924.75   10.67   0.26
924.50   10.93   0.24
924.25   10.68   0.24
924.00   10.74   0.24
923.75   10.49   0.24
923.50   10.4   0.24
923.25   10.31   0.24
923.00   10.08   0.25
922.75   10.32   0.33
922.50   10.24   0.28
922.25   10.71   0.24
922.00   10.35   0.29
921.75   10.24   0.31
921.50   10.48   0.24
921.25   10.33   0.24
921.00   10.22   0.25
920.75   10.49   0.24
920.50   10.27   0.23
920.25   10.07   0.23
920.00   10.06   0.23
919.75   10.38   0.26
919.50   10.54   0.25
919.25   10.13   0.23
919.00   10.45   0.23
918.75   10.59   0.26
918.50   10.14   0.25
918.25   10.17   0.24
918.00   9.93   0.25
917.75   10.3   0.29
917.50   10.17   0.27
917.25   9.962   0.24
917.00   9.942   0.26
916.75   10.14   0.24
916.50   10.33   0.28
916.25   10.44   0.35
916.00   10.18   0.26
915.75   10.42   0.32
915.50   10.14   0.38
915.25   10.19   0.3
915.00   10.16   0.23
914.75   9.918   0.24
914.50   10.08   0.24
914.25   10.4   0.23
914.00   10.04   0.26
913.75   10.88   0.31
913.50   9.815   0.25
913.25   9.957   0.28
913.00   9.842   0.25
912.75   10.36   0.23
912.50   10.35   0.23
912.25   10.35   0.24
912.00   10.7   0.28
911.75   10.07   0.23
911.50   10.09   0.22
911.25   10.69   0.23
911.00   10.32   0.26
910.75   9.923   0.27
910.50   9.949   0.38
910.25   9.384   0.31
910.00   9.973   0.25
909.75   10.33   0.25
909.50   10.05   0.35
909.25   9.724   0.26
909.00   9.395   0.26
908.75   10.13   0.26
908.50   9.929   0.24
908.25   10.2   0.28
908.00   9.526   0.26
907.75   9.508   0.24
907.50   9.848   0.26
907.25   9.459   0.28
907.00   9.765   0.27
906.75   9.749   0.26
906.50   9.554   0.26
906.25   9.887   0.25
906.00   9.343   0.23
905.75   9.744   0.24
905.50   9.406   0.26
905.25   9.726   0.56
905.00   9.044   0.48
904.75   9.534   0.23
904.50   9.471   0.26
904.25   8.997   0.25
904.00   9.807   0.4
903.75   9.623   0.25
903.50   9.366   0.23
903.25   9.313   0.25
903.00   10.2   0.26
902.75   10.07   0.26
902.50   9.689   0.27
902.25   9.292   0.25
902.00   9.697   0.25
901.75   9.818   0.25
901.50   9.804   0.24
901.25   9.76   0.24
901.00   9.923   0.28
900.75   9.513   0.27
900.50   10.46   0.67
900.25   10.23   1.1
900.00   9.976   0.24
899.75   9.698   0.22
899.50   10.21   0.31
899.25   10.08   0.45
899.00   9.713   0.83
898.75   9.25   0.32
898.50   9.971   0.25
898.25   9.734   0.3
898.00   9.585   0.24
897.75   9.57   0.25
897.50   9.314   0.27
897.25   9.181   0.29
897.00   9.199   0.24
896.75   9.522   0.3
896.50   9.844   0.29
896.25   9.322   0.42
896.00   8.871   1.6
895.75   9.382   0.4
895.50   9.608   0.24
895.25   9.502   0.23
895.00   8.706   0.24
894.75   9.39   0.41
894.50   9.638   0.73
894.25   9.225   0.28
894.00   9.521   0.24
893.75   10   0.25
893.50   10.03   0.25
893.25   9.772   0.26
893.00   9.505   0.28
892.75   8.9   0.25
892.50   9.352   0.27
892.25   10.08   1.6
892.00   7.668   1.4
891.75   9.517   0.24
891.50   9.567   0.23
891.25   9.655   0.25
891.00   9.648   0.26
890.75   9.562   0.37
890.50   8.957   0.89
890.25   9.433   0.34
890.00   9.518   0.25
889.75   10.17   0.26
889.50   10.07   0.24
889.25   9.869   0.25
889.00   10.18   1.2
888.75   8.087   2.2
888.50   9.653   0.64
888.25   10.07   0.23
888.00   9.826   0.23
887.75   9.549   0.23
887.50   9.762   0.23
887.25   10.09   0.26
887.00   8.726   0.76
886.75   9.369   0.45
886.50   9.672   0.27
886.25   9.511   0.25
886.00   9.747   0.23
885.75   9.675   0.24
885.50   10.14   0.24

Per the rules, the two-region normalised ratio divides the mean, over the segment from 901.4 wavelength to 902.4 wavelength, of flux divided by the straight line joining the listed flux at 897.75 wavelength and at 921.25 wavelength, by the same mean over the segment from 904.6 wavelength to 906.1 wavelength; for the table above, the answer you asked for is 1.03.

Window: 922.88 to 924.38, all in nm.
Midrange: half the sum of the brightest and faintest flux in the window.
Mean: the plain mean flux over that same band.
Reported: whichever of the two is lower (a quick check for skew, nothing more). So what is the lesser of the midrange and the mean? 10.4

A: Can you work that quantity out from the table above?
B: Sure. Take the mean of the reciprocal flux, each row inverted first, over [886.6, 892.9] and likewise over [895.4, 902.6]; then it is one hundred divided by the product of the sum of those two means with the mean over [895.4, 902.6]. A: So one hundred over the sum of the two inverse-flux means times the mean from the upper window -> 4607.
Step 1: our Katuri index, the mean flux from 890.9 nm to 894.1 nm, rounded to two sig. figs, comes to 9.5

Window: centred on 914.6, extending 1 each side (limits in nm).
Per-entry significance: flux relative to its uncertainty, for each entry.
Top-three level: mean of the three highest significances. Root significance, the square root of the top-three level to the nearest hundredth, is 6.62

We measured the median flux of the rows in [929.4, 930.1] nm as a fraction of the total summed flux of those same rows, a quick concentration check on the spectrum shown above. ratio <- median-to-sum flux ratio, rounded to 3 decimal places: 0.332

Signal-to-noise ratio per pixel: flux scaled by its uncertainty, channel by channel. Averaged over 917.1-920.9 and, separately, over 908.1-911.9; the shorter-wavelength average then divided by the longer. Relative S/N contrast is 0.91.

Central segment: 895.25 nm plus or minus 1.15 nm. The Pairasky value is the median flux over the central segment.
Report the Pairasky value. 9.4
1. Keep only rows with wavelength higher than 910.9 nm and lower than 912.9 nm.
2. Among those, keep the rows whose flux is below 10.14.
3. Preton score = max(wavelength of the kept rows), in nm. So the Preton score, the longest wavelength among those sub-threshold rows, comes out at 911.75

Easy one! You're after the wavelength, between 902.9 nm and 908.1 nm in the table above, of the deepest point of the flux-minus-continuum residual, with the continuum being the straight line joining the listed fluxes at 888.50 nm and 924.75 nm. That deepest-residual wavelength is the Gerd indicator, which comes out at 904.25 nm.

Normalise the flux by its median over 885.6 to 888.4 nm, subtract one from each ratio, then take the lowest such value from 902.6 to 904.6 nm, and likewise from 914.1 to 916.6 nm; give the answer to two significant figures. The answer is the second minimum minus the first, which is 0.095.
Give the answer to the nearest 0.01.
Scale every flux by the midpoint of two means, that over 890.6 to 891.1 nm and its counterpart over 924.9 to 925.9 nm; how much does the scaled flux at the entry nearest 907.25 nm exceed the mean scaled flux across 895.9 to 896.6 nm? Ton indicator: 0.01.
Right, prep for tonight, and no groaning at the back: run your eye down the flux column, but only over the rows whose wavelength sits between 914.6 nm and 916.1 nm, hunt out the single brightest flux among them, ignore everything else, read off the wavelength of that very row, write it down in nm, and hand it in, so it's 915.75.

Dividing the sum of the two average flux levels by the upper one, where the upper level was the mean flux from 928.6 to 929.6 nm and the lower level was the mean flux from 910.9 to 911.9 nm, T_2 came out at 1.92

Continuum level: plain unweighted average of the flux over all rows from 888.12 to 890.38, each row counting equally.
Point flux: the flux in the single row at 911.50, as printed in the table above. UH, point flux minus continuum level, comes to 0.4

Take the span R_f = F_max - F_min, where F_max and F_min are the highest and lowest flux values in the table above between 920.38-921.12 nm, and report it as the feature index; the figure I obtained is 0.3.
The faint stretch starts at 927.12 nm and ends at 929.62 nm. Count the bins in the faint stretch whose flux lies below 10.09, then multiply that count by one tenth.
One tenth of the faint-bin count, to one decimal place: 0.0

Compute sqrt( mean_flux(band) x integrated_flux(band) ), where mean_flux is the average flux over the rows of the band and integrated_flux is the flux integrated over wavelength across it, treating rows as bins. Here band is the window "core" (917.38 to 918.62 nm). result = 11.3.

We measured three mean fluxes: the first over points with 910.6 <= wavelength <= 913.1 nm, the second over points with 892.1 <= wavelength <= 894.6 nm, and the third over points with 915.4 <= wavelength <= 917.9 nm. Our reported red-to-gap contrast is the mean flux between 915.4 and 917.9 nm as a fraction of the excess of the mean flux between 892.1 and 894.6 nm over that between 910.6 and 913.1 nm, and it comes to -15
